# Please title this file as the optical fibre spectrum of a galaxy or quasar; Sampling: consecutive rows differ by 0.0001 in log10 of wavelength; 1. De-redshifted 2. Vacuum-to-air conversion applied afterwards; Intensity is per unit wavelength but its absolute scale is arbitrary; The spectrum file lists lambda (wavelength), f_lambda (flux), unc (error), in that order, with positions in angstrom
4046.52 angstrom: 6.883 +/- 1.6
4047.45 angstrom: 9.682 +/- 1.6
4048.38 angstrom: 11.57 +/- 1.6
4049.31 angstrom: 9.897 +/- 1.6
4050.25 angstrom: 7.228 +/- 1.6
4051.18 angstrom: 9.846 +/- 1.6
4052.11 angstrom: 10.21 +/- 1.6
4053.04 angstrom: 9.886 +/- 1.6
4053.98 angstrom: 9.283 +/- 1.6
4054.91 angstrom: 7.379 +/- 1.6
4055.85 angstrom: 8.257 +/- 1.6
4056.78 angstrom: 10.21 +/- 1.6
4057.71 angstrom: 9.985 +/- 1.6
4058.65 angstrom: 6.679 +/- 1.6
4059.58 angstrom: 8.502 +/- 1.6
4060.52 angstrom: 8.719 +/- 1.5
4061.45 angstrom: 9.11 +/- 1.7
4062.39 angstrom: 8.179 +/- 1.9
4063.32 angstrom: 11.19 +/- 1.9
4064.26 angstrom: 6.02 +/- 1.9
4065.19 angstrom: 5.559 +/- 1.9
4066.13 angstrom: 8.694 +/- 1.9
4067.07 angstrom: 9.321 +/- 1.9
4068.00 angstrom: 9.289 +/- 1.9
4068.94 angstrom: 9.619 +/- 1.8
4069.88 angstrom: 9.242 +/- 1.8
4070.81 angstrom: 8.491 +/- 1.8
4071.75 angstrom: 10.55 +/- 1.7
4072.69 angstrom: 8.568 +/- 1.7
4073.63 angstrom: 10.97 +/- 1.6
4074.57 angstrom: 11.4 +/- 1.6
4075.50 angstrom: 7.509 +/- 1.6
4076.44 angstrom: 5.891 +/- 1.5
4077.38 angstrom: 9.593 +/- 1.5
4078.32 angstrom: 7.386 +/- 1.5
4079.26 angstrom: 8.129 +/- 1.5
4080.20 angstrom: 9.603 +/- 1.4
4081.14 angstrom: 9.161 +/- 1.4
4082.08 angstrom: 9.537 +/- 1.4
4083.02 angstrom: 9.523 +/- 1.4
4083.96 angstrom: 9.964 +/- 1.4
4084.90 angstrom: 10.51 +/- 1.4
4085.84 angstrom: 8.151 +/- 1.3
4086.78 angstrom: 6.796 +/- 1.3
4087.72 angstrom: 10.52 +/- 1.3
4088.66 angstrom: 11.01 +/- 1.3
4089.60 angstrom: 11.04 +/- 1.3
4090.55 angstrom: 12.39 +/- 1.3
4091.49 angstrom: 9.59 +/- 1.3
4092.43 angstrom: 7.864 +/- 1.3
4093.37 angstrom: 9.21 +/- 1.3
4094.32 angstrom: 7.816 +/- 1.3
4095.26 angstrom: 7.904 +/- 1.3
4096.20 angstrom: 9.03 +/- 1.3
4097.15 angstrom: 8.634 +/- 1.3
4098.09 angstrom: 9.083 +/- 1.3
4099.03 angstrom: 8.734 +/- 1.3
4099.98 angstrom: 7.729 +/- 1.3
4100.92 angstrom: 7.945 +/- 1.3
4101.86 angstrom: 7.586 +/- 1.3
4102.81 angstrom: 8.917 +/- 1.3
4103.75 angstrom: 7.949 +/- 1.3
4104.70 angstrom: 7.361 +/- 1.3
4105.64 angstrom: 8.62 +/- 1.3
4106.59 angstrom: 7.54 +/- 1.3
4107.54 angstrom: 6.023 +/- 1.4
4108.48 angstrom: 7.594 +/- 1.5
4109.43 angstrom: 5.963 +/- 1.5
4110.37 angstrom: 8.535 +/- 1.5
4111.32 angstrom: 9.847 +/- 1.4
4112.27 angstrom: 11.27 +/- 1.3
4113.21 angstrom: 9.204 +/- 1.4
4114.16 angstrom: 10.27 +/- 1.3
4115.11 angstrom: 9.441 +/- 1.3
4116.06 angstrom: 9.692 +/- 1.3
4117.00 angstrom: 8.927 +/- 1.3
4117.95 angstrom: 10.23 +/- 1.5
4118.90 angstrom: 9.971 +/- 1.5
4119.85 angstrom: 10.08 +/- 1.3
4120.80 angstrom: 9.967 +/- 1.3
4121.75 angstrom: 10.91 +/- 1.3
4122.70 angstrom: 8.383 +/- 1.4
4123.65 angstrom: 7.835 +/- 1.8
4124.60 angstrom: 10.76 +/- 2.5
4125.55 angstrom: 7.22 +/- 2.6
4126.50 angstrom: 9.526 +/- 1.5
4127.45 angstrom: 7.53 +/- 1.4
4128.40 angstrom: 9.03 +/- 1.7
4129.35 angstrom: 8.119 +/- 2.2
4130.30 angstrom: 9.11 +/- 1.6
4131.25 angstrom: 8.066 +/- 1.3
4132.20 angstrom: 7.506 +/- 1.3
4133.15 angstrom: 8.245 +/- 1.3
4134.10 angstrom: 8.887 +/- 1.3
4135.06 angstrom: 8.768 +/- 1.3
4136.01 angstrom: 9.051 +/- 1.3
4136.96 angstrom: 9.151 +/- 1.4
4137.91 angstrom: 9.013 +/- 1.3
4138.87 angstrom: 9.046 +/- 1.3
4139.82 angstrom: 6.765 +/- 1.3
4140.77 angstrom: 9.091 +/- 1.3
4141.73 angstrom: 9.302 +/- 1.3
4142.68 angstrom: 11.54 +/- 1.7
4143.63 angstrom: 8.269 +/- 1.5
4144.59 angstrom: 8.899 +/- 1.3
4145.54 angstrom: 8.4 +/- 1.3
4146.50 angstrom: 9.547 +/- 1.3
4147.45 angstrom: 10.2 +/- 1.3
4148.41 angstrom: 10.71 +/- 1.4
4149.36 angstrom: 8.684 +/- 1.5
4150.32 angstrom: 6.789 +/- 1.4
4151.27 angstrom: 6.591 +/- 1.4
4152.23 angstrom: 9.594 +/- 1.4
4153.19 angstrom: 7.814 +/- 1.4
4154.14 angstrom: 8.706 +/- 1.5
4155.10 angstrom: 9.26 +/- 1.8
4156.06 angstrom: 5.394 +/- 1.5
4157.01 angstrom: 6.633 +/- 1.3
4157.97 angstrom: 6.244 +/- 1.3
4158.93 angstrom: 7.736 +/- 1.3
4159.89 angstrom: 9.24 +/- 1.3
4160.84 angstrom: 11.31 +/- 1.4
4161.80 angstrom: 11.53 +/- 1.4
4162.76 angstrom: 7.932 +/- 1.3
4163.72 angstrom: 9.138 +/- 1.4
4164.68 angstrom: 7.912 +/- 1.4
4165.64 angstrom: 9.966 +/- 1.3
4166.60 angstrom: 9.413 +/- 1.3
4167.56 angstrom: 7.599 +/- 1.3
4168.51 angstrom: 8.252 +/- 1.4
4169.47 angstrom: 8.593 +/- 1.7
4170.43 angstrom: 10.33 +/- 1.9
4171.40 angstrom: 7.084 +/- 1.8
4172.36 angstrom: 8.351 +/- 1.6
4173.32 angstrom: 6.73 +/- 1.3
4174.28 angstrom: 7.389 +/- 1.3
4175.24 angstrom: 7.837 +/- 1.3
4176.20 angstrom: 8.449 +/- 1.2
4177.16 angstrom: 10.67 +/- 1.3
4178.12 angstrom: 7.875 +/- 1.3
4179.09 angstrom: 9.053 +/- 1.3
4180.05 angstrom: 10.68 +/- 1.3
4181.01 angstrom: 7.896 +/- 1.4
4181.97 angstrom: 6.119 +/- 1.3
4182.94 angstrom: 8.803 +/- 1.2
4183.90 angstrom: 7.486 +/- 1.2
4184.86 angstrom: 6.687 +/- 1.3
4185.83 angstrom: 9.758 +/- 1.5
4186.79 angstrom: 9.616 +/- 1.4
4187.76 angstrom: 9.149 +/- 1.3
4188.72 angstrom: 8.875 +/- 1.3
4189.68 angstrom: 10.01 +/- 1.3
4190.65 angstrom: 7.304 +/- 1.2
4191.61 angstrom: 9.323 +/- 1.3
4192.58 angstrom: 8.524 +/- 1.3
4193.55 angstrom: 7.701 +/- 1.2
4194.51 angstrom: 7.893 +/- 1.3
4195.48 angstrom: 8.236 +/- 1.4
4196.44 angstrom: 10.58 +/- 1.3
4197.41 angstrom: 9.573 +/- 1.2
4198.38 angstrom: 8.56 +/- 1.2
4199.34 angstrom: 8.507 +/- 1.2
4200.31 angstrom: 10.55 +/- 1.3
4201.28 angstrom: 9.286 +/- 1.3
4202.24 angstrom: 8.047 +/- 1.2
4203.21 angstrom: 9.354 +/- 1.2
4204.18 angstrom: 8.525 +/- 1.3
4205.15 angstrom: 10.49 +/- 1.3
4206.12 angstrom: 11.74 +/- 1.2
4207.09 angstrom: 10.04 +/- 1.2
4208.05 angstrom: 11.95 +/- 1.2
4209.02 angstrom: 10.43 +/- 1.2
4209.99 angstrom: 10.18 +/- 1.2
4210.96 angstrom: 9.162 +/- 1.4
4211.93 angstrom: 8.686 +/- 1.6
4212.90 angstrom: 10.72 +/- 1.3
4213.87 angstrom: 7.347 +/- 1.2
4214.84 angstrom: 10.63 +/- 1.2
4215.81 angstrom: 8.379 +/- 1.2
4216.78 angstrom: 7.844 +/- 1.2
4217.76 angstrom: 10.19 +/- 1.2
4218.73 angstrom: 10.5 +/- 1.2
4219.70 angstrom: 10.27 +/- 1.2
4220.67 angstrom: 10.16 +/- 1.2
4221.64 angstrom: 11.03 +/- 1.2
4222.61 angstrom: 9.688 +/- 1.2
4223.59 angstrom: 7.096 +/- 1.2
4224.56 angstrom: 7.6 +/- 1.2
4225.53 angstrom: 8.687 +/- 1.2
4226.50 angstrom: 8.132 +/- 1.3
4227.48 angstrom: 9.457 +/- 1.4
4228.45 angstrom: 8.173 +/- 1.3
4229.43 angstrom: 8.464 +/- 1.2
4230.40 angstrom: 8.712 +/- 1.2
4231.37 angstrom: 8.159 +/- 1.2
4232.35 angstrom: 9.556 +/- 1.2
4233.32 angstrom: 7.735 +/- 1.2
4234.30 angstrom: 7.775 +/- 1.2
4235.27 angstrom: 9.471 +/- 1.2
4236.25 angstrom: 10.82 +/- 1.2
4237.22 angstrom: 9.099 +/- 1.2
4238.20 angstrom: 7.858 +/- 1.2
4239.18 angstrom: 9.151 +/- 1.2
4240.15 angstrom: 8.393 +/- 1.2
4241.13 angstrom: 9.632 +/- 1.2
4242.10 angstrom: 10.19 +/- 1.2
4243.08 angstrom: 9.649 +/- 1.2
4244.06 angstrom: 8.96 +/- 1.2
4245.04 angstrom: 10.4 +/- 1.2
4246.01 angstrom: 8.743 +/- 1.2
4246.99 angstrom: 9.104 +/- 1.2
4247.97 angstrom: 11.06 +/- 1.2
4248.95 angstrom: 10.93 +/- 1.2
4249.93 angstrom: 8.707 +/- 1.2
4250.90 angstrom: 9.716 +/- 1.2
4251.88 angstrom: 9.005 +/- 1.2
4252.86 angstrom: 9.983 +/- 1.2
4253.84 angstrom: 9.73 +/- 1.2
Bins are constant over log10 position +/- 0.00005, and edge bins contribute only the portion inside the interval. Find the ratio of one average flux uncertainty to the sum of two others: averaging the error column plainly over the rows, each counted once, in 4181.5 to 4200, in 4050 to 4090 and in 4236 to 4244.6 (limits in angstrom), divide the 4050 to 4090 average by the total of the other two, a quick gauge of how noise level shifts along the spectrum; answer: 0.64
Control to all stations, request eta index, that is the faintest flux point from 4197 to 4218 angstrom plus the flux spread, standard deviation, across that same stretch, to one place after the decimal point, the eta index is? 8.6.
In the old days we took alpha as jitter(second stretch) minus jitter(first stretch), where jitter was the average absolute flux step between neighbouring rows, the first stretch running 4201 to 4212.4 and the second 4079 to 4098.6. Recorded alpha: -0.13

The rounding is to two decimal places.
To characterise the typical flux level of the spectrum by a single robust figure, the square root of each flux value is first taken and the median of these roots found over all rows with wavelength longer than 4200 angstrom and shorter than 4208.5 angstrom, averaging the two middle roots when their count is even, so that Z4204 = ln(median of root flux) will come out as 1.15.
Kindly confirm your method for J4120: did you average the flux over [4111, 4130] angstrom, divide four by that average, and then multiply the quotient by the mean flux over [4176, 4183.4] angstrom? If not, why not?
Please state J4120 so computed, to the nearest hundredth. 3.70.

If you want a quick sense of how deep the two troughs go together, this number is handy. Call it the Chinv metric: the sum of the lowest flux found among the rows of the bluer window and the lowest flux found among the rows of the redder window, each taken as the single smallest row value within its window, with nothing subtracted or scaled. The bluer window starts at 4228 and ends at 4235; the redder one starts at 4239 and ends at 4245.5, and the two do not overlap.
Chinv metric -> 16.1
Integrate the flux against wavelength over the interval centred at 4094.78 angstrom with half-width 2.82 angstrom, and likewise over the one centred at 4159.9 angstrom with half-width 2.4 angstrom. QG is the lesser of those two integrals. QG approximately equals 44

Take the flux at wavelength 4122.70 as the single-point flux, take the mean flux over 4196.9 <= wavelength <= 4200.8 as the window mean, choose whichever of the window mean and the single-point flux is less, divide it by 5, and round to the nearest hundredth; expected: 1.68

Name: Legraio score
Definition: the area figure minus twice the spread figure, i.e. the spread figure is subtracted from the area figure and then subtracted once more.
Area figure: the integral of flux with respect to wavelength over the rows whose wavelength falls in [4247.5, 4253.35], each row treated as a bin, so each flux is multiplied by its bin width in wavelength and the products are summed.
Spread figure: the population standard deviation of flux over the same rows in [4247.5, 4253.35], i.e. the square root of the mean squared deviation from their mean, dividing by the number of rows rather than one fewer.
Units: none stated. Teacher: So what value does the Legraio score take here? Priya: 56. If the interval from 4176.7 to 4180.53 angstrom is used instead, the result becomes 34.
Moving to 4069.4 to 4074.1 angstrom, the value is 43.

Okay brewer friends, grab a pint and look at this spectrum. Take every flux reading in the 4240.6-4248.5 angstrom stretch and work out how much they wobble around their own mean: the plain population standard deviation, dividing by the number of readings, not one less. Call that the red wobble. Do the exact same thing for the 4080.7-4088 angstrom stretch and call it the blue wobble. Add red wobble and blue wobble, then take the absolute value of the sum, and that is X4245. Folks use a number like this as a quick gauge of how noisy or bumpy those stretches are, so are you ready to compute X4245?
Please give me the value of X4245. 1.92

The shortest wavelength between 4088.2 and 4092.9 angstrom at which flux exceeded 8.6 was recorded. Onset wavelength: 4088.66 angstrom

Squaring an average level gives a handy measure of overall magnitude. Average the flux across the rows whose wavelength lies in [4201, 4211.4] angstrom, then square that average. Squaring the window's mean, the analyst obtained 99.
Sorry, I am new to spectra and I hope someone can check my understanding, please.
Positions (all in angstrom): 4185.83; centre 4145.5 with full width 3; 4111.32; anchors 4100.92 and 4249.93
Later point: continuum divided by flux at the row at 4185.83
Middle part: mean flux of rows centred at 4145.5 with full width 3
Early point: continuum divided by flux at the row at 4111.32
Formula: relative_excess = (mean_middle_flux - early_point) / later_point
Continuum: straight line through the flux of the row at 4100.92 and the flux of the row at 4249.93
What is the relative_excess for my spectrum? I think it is 9.5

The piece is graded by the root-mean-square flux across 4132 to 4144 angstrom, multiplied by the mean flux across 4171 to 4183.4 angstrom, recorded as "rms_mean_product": 73.1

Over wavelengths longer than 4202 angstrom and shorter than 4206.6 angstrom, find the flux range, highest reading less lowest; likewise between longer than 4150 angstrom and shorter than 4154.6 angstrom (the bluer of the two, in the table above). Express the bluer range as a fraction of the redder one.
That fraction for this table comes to 0.8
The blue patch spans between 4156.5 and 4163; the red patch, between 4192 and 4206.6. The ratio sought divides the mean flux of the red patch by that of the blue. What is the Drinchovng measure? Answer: 1.06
